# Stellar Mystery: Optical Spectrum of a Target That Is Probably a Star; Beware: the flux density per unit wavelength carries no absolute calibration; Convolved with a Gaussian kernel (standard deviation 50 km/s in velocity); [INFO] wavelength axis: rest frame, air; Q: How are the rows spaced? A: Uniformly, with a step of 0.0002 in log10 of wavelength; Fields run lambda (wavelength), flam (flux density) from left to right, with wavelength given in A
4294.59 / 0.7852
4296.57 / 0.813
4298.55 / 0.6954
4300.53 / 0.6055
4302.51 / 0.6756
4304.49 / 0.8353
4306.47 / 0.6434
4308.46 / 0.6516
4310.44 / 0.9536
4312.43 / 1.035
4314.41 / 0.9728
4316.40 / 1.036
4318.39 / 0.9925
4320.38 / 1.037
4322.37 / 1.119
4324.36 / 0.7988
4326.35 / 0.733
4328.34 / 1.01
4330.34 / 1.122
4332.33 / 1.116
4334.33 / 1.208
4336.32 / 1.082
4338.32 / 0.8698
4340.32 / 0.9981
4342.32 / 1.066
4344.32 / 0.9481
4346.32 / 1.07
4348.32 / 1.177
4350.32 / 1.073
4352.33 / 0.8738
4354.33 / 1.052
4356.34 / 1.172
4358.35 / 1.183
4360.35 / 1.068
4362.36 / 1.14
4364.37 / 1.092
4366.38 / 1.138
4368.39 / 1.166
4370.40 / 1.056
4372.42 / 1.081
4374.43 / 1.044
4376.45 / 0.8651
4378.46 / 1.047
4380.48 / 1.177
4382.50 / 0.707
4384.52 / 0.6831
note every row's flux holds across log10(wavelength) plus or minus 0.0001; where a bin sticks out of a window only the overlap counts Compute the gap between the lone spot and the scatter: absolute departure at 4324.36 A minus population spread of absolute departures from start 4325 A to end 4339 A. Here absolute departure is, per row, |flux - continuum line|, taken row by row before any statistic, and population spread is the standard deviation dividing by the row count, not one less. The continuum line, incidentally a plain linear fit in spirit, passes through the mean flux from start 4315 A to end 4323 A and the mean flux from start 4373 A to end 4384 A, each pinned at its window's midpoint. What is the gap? 0.15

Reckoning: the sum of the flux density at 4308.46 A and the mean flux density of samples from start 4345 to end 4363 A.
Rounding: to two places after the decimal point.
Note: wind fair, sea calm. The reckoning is 1.74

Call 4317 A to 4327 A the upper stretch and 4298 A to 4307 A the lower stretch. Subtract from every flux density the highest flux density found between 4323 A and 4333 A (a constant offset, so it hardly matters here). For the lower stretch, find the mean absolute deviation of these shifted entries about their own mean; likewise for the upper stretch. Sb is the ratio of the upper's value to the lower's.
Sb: 2.3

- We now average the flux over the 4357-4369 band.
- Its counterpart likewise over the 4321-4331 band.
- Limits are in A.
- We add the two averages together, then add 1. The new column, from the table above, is 3.09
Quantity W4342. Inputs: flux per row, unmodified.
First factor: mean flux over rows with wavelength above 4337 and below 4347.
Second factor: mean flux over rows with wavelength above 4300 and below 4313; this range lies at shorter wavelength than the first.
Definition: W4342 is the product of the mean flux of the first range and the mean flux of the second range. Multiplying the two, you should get 0.76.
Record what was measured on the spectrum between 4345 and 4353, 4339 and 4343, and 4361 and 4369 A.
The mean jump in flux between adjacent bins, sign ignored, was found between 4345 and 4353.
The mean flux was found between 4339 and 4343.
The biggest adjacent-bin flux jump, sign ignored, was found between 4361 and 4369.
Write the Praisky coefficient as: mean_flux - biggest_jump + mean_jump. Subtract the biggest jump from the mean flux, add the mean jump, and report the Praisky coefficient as 1.1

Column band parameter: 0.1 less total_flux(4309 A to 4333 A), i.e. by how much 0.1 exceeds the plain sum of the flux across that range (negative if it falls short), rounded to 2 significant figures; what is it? -12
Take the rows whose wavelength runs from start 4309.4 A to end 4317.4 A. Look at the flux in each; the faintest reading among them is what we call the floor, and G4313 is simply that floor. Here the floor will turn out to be 0.9536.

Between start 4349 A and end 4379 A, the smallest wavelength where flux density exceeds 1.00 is 4350.32 A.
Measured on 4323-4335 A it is 4328.34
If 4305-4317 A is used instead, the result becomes 4312.43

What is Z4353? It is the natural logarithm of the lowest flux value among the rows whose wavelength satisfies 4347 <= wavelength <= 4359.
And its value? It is -0.13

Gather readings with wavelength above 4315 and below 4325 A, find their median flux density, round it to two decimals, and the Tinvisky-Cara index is 1.04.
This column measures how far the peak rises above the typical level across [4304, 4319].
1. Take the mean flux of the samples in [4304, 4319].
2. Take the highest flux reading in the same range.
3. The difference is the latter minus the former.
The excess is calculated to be 0.15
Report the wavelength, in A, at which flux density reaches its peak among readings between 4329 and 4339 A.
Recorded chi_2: 4334.33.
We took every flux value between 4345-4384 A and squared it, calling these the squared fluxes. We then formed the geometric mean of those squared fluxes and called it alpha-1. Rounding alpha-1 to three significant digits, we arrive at 1.11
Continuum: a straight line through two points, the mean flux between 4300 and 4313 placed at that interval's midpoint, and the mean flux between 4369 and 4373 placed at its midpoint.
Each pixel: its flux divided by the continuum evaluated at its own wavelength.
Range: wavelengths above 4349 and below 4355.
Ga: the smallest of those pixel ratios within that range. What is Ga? 0.89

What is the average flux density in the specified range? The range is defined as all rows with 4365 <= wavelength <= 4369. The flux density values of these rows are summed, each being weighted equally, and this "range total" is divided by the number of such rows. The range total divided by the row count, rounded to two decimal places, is 1.15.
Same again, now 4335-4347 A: 1.01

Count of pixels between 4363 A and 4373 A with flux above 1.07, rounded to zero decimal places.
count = 4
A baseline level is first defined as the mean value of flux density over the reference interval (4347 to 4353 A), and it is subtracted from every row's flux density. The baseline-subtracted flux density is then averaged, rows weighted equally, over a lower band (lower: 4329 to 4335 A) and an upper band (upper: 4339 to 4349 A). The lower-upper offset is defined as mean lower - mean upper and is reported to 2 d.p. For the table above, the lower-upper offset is 0.10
